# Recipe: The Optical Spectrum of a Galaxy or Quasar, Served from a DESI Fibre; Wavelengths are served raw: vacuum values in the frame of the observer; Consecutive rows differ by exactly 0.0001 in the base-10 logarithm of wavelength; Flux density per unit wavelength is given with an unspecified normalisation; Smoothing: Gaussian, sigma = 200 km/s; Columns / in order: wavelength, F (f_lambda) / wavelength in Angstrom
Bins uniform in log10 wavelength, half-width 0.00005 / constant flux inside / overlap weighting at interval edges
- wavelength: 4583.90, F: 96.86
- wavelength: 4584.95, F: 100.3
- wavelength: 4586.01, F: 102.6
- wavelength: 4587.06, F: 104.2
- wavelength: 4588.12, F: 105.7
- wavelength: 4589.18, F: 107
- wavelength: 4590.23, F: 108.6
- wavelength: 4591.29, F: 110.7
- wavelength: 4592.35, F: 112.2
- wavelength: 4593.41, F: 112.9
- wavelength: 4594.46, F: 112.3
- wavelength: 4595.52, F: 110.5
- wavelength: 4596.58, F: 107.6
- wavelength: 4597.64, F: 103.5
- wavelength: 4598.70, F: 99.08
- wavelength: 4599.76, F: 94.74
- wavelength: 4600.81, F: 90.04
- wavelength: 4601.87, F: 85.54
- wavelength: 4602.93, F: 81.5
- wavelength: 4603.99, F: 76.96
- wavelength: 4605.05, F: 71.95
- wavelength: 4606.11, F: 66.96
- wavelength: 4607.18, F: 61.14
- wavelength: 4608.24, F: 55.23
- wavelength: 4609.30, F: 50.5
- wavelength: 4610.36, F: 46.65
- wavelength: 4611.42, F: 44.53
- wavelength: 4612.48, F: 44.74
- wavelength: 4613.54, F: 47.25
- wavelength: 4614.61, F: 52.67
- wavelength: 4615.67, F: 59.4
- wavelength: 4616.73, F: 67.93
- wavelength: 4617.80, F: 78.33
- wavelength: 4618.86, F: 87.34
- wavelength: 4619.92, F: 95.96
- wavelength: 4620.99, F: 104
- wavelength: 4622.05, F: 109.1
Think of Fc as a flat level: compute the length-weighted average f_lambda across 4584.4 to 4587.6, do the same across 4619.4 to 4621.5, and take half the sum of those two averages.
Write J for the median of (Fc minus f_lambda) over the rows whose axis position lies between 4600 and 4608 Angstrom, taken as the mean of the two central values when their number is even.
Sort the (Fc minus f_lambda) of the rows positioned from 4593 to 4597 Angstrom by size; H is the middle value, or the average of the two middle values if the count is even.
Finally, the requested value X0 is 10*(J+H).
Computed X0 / 138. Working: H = -10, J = 24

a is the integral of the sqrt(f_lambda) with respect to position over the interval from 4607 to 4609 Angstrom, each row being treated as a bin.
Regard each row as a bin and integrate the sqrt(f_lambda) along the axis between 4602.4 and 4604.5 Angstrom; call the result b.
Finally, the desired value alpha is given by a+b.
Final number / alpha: 33.8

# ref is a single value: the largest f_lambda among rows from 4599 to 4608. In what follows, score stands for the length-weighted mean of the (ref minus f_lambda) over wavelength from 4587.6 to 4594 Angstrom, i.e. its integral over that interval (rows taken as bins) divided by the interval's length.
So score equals -15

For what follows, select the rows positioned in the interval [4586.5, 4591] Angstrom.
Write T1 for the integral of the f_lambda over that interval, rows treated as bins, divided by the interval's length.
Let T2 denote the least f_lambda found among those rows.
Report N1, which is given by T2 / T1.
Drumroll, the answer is 0.98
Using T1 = 107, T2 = 104.2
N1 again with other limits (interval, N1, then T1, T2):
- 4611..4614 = 0.98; 46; 44.53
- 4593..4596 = 0.99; 112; 110.5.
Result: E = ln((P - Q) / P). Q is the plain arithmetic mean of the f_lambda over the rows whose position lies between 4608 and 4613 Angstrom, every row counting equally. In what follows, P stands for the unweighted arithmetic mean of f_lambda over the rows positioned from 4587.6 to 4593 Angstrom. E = -0.6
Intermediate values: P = 109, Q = 48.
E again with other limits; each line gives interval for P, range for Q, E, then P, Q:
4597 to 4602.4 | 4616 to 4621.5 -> -2.5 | 95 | 87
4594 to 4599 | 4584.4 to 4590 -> -3.7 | 107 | 104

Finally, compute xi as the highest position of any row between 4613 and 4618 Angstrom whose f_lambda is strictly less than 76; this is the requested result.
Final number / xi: 4616.73 Angstrom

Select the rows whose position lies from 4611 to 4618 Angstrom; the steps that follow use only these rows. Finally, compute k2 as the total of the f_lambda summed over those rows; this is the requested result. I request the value 395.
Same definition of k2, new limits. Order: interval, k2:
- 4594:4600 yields 628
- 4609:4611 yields 97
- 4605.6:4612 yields 325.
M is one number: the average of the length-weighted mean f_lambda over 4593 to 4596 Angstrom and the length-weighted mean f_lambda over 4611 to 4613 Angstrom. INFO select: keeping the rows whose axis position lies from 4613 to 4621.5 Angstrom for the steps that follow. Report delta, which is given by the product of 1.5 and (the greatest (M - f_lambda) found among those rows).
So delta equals 47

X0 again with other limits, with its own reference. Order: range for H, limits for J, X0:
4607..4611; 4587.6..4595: 386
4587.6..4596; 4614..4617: 321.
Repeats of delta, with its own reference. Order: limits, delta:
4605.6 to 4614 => 51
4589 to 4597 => -43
